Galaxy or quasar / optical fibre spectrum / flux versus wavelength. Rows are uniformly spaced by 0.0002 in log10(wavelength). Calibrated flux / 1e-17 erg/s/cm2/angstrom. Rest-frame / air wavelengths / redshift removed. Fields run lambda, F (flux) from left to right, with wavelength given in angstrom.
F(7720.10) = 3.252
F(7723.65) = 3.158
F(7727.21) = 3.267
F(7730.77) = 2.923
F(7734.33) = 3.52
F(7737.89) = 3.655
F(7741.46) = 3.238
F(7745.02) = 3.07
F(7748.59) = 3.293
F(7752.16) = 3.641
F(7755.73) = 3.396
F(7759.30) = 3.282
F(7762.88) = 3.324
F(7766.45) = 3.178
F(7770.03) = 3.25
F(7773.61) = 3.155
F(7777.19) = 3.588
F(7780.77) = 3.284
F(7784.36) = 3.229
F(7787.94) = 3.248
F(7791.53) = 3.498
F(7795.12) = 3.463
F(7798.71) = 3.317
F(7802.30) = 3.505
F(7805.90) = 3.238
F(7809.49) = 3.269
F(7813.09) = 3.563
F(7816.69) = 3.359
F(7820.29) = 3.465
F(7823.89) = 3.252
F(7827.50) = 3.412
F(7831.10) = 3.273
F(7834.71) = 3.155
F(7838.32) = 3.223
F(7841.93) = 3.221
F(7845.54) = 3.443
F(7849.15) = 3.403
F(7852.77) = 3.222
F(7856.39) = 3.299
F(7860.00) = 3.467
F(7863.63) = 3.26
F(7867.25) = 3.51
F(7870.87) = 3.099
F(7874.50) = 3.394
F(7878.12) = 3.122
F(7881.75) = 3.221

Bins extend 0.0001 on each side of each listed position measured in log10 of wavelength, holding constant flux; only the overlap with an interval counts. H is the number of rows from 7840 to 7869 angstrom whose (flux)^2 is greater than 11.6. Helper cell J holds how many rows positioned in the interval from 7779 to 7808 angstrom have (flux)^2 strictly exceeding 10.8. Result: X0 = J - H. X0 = 1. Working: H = 3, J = 4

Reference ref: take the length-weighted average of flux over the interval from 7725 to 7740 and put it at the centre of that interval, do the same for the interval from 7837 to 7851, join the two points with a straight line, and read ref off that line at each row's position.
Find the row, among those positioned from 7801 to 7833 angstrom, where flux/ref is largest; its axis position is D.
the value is 7813.09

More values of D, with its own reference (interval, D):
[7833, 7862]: 7860.00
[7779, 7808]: 7802.30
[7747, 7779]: 7752.16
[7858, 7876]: 7867.25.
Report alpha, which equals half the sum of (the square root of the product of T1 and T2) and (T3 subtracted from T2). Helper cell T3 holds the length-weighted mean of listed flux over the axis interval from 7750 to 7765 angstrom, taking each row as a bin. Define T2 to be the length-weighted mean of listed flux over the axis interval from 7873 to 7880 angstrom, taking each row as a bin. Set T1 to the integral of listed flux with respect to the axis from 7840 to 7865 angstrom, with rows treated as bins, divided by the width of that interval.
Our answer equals 1.57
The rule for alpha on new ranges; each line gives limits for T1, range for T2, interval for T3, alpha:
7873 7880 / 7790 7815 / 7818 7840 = 1.72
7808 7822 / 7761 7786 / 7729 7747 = 1.68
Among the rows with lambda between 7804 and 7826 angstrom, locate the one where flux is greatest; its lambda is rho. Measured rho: 7813.09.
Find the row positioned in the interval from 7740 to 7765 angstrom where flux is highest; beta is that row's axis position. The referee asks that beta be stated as 7752.16 angstrom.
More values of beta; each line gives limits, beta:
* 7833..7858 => 7845.54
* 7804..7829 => 7813.09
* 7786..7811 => 7802.30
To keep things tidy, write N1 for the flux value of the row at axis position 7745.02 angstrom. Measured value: 3.07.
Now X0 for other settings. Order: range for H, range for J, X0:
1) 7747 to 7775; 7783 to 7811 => 3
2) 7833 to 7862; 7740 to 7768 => 2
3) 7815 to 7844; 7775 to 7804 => 3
